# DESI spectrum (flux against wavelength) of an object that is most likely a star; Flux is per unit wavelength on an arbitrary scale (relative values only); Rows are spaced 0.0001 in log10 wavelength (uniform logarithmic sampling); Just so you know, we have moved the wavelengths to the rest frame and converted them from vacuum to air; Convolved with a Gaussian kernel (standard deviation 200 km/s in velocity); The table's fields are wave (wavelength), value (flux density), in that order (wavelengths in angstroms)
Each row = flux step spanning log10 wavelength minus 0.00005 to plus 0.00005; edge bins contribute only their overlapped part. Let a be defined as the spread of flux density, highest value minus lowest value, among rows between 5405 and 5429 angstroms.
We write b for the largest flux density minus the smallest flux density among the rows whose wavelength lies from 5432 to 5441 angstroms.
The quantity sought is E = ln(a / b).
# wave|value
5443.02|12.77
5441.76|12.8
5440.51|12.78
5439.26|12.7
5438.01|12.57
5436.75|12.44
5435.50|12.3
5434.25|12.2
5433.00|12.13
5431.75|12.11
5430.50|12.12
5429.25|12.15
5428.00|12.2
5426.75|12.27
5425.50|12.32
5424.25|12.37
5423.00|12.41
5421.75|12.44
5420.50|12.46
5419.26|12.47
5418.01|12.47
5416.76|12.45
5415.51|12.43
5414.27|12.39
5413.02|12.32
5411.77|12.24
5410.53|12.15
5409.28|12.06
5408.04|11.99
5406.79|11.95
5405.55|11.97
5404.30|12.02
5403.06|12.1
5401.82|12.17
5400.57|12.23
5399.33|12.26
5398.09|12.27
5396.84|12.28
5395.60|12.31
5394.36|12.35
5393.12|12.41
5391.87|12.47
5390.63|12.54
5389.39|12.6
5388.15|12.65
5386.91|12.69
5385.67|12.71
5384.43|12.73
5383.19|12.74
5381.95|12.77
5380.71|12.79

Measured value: -0.2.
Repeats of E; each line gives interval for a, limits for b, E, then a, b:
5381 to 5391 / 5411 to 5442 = -1.1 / 0.23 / 0.690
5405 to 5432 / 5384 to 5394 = 0.5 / 0.52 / 0.320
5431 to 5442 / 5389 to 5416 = 0.1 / 0.69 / 0.650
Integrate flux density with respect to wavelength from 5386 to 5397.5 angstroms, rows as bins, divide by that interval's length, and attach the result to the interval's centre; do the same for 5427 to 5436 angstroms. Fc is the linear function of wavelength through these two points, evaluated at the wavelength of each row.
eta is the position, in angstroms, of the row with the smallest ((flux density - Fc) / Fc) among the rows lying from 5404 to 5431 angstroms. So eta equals 5406.79 angstroms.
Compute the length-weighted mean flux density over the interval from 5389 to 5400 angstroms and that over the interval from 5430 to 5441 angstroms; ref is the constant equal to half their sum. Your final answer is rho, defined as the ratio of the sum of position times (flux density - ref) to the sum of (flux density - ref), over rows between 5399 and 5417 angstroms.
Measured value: 5405.6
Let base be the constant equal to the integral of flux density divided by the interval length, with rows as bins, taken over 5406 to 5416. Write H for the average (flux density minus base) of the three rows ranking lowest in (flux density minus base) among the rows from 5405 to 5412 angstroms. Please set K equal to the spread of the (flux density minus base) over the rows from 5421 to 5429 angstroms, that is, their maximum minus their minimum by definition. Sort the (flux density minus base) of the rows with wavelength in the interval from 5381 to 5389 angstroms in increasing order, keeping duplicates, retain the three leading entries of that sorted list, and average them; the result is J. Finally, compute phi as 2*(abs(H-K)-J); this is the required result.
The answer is -0.06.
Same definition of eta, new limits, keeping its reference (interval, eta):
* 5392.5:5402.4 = 5401.82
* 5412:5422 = 5413.02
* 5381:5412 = 5406.79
